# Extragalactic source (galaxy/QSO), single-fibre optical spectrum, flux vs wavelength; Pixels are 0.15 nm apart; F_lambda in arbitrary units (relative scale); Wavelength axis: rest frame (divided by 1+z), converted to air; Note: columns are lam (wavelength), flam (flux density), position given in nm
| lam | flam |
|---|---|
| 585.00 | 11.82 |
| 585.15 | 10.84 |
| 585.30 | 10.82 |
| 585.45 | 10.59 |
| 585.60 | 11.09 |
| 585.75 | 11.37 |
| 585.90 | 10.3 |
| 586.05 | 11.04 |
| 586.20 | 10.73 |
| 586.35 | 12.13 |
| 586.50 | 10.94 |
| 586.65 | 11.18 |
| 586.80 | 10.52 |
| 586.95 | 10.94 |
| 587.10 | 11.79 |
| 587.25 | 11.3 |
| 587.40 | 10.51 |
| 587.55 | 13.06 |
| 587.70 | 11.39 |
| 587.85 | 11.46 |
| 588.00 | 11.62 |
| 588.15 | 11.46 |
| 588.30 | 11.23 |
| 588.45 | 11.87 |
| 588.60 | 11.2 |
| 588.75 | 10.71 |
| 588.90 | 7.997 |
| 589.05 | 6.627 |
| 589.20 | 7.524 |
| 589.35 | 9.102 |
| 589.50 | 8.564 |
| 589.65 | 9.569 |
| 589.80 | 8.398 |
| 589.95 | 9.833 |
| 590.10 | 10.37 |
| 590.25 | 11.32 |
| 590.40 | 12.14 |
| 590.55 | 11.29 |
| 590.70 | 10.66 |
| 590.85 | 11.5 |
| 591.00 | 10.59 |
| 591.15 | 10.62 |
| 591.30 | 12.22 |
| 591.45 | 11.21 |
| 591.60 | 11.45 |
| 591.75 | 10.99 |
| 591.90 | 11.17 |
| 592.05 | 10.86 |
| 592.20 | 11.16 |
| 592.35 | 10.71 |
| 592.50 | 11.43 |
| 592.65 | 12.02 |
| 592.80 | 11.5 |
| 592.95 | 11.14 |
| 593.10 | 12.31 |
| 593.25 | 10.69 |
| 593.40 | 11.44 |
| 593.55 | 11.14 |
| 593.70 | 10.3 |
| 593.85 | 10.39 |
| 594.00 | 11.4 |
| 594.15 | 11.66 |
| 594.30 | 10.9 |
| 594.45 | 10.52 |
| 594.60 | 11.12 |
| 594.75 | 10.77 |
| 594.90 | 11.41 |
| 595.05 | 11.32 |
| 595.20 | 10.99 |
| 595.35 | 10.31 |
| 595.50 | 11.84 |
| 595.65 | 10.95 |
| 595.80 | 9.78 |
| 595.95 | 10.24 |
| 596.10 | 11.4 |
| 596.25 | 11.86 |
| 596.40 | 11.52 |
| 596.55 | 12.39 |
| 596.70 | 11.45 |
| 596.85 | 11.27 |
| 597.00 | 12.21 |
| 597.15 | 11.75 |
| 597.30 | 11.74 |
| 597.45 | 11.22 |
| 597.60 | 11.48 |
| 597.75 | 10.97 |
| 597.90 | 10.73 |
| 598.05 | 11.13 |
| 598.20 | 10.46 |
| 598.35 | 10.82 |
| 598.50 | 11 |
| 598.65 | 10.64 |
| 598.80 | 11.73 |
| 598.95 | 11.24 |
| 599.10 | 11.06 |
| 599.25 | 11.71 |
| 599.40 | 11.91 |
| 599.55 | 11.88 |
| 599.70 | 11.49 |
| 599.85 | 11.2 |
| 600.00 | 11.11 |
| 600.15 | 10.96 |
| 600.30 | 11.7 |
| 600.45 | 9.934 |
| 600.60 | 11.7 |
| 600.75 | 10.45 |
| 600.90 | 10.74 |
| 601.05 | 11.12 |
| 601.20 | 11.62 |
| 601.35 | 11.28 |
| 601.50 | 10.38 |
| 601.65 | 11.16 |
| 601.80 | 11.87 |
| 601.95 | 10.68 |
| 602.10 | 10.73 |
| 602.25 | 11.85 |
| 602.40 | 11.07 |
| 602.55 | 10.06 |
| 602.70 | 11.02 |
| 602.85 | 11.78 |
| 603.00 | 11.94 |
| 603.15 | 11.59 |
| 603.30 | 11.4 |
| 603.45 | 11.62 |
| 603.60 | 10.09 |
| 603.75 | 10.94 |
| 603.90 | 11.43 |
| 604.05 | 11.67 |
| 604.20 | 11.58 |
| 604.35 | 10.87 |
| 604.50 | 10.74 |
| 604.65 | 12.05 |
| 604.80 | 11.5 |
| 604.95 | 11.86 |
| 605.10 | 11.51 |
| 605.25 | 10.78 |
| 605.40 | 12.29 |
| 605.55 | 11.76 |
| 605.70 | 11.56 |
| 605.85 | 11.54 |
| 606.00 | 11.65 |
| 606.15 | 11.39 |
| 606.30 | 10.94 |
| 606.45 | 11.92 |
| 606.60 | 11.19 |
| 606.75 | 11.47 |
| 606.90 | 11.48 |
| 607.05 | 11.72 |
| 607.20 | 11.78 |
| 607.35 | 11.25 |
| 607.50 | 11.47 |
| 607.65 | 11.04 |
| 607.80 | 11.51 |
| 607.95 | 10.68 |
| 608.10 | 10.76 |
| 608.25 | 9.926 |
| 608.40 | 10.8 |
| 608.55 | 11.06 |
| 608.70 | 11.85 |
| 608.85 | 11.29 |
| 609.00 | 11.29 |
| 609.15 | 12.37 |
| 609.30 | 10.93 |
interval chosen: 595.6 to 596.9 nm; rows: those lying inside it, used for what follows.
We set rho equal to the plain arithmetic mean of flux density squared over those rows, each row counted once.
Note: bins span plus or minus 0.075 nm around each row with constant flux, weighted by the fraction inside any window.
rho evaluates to 126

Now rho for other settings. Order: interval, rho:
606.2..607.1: 131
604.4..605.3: 130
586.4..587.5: 122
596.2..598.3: 131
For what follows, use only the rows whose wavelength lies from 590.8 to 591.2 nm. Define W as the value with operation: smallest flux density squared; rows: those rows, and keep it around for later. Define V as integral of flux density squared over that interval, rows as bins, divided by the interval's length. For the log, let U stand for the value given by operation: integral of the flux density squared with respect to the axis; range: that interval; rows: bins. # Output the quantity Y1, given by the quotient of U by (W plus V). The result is 0.206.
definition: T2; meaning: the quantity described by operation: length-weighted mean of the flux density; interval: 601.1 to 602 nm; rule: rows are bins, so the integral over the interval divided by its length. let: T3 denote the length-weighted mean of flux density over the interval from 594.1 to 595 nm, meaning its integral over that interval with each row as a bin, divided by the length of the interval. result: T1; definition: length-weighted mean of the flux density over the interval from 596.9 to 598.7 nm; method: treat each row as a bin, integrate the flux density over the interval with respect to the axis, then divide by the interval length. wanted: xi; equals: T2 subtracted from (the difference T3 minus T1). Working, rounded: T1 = 11.2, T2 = 11.18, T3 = 11.1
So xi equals -11.3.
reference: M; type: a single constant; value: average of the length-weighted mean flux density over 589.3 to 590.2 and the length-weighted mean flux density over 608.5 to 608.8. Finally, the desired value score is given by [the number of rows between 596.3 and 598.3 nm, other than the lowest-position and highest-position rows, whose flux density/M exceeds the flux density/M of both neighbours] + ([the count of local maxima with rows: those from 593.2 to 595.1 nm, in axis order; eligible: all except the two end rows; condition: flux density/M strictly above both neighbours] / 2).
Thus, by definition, 6.00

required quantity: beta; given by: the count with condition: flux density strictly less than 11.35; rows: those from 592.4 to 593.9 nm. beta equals 5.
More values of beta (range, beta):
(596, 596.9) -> 1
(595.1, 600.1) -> 18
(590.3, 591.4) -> 4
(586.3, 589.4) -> 13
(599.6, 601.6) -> 9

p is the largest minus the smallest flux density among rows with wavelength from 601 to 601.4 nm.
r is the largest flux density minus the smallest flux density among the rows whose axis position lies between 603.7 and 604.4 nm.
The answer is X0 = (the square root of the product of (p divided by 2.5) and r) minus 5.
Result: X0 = -4.6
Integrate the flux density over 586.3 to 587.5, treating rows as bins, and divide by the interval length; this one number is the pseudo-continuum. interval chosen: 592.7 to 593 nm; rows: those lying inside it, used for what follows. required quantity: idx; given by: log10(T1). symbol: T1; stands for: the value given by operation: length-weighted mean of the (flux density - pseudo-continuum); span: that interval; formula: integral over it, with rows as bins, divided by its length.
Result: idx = -0.68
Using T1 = 0.21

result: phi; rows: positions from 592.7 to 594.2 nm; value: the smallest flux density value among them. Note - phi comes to 10.3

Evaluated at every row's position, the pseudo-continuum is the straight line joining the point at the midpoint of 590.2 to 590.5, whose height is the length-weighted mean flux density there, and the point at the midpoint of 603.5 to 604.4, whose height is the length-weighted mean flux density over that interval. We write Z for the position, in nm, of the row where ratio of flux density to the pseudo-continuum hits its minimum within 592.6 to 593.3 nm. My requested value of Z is 593.25 nm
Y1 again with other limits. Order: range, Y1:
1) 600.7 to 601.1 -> 0.206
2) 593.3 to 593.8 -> 0.265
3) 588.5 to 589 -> 0.306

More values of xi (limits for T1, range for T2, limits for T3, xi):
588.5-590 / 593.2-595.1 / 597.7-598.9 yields -9.1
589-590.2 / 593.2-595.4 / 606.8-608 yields -8.4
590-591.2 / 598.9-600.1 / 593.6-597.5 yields -11.3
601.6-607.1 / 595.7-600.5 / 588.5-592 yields -12.4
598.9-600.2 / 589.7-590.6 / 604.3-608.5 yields -10.6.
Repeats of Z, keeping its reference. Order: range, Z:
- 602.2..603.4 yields 602.55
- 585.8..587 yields 585.90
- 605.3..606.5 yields 606.30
